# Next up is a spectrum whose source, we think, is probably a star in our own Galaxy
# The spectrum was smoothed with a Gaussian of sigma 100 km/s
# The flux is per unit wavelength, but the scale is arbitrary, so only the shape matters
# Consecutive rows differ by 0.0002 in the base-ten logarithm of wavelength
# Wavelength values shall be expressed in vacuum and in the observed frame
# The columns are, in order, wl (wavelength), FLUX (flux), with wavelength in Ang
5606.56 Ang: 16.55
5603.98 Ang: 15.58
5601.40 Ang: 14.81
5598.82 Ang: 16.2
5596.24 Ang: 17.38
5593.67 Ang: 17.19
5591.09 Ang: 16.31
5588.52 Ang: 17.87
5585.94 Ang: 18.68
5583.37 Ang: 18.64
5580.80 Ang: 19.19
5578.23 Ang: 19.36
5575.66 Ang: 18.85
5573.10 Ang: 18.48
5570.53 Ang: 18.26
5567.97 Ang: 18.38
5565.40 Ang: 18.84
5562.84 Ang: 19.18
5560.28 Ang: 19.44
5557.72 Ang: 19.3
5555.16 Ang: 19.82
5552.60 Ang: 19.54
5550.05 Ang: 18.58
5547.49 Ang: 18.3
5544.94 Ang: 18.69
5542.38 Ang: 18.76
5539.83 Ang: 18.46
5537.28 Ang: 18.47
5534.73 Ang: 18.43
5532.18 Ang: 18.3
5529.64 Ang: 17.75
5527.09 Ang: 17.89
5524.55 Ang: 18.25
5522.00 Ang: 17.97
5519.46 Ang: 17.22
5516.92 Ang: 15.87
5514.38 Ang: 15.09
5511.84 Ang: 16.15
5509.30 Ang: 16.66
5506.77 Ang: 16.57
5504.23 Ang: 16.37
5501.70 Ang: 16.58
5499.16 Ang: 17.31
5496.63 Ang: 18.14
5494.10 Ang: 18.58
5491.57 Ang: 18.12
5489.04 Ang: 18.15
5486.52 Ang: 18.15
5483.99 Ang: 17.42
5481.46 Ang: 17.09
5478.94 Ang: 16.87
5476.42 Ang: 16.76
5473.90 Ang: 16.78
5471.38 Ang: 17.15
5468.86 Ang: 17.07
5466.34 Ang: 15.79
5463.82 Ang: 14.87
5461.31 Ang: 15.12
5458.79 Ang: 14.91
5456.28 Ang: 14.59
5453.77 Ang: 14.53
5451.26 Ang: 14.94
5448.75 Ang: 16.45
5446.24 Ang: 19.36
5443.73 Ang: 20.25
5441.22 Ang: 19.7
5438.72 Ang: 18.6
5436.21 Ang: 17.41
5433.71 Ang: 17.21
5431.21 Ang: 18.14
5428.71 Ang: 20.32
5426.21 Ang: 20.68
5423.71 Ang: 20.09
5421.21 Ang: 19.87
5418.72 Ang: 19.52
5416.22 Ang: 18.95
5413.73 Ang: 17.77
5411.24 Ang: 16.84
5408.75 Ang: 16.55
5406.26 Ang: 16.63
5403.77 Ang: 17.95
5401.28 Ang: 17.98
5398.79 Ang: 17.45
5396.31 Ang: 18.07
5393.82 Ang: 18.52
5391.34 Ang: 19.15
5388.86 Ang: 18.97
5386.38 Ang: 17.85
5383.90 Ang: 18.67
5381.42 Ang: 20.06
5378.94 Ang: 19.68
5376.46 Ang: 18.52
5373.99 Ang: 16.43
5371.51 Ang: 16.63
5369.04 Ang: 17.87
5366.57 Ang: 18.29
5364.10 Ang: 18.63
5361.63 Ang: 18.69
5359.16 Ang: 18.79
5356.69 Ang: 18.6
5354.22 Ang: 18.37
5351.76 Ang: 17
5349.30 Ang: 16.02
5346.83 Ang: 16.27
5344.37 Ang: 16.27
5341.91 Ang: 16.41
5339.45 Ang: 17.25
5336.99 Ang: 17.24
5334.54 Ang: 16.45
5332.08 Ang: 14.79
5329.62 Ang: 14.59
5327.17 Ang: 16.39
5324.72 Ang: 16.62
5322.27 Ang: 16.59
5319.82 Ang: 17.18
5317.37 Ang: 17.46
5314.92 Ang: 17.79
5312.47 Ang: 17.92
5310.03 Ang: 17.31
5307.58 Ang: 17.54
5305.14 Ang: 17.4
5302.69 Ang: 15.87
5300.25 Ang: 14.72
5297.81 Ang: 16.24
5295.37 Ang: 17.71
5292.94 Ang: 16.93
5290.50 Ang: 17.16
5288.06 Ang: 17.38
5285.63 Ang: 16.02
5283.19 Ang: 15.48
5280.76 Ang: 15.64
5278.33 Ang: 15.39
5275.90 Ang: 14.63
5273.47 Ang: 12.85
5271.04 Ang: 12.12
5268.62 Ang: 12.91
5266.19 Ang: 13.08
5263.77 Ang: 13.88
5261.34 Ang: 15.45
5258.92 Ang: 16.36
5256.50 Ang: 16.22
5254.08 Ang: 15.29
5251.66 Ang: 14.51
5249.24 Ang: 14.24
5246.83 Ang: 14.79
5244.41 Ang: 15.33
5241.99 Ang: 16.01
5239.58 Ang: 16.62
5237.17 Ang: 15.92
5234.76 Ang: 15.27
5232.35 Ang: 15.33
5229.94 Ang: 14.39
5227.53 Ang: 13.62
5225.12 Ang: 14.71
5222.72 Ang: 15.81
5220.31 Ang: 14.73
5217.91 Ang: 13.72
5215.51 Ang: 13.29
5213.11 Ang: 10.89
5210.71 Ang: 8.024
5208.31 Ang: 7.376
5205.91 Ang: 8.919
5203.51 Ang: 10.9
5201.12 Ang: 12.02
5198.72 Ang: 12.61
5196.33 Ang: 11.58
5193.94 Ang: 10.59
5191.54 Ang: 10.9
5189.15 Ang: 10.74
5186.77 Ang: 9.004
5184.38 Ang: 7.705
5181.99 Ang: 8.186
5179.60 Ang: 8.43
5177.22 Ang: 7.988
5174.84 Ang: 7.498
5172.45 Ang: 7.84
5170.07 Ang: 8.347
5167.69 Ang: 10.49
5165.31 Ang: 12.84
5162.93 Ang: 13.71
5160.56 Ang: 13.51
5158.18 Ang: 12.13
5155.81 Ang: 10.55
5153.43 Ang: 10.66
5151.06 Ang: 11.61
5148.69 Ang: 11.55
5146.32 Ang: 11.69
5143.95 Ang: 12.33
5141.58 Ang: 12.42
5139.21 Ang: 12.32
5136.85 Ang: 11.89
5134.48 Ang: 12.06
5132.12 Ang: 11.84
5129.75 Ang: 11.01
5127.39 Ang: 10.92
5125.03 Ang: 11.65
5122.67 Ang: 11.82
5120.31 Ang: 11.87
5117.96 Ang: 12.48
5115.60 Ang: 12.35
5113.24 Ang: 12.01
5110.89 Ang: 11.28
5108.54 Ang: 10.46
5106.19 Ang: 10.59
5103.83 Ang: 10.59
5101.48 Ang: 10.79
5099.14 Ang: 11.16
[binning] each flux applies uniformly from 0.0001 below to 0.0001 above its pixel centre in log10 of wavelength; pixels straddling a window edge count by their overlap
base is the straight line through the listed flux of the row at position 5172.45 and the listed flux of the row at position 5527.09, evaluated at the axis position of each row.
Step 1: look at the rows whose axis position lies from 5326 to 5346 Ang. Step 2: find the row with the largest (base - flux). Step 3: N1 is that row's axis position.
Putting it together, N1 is 5329.62 Ang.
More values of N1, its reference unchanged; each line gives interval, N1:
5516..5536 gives 5516.92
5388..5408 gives 5406.26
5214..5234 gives 5227.53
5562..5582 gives 5570.53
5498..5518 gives 5514.38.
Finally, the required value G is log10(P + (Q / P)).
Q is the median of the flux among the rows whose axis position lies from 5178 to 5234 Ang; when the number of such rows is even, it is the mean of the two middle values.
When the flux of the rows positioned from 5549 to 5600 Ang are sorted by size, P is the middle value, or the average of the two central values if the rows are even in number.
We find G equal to 1.28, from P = 18.7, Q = 10.9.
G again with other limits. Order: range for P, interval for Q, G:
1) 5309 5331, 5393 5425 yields 1.26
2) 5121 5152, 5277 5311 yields 1.12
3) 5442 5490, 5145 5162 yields 1.24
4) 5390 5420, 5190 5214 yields 1.27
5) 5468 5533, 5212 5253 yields 1.26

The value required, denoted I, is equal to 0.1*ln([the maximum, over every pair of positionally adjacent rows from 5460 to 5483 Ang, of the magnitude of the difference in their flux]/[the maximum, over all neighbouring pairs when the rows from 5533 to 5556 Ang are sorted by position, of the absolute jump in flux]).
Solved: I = 0.03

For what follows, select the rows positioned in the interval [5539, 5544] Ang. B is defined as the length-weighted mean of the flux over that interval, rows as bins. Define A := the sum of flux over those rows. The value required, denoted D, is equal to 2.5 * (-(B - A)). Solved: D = 47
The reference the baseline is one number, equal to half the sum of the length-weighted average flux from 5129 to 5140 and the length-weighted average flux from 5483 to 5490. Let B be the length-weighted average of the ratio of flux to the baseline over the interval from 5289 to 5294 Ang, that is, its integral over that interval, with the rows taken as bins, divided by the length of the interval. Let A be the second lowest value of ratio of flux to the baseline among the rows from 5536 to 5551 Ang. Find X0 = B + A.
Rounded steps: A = 1.24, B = 1.15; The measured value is 2.39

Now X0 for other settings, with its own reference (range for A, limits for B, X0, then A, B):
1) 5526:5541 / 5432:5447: 2.46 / 1.20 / 1.26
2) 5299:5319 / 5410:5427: 2.35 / 1.07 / 1.28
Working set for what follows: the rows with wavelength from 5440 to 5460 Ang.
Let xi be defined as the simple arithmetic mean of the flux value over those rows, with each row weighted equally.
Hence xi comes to 16.8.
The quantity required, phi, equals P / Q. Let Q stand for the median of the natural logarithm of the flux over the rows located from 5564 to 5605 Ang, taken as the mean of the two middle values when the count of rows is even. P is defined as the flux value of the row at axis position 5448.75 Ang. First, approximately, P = 16.45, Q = 2.91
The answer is 5.7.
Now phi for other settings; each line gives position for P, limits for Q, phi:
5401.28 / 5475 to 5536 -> 6.3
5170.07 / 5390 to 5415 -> 2.9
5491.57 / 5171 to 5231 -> 7.6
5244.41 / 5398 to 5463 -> 5.3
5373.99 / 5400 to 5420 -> 5.7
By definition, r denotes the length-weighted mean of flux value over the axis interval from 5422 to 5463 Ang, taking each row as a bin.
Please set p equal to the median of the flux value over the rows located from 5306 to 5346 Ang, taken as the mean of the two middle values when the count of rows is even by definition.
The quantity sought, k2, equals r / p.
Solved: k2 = 1.04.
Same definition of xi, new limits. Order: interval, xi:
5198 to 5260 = 13.7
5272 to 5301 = 15.8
